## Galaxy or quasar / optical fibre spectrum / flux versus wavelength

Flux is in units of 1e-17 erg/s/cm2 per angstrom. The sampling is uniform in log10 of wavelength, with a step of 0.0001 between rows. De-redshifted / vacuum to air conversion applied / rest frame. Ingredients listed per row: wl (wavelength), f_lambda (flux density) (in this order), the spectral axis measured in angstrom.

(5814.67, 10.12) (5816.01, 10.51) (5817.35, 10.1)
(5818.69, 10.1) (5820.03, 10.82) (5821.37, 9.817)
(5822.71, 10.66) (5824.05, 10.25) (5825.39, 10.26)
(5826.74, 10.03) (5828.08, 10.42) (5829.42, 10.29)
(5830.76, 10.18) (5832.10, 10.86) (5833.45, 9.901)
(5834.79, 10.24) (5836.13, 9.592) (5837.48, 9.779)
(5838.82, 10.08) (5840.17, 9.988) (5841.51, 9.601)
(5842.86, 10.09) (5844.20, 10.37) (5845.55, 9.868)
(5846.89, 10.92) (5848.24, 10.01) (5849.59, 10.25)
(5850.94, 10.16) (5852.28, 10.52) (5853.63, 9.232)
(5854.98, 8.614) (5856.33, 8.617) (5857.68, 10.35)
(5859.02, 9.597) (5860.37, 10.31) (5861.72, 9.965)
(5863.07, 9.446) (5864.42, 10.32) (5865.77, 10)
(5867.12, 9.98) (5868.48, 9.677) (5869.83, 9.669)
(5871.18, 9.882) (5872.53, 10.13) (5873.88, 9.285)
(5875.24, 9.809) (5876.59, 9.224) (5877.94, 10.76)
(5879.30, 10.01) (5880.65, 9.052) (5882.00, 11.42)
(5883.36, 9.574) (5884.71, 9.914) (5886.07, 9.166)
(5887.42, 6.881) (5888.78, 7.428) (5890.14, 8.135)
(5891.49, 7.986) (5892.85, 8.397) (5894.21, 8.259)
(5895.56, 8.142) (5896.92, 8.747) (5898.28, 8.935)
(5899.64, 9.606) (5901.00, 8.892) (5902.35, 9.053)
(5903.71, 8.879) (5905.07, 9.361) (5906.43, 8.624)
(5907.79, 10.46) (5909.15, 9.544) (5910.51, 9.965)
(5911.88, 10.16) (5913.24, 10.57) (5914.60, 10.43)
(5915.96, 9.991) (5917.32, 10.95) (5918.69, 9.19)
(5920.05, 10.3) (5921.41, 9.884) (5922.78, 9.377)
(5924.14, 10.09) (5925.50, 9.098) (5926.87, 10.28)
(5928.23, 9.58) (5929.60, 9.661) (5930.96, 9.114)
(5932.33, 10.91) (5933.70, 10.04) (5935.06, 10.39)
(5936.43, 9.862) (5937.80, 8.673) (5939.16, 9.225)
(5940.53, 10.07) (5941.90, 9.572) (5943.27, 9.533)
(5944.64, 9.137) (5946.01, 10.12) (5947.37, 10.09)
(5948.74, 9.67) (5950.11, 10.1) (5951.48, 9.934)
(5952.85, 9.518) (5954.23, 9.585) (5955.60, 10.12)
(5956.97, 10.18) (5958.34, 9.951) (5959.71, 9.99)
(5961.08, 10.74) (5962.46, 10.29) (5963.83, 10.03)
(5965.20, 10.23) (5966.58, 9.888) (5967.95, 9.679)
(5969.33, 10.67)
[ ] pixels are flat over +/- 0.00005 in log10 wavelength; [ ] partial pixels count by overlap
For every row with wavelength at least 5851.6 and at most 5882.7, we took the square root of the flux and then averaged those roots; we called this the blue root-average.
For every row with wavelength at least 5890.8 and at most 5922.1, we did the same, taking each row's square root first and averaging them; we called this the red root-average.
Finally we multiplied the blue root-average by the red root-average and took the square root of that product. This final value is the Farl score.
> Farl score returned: 3.10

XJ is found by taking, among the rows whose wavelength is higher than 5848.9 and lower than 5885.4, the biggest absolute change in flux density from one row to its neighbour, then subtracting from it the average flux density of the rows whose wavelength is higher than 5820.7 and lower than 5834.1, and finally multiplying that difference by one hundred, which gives -790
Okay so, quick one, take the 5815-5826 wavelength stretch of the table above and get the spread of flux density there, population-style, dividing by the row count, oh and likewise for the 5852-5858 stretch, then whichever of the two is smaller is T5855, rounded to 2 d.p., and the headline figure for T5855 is 0.31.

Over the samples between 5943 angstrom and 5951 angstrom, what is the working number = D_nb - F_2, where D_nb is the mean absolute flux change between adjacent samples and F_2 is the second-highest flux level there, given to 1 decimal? -9.6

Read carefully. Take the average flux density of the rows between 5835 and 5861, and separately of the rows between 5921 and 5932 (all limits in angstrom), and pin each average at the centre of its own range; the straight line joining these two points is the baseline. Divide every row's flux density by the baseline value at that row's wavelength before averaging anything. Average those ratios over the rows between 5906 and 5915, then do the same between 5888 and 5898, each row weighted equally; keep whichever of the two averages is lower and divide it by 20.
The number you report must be 0.0418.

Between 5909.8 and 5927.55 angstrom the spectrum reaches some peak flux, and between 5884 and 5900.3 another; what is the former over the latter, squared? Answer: 1.22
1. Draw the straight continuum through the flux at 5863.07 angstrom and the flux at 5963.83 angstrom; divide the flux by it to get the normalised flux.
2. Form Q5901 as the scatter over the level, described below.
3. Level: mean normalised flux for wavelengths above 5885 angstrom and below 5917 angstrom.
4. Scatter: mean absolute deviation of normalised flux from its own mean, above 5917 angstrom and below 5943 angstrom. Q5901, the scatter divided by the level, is 0.055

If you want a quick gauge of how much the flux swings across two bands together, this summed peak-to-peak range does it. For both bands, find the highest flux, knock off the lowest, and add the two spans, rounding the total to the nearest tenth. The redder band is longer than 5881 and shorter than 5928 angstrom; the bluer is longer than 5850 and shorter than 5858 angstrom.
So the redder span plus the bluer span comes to 6.4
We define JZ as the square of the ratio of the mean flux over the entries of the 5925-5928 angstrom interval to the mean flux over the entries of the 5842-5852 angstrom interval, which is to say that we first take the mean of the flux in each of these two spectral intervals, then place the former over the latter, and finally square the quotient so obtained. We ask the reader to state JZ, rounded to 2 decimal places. 0.90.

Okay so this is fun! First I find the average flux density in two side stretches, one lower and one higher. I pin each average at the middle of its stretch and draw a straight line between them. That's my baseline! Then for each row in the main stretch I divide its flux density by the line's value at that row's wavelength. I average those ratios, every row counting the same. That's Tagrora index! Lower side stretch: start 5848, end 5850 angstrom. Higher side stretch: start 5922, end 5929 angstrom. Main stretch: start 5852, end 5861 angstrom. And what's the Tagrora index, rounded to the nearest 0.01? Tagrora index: 0.95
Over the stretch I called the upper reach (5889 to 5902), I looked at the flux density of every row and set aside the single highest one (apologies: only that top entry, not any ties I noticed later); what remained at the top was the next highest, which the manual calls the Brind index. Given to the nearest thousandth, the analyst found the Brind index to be 8.935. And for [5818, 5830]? 10.660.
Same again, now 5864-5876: 10.130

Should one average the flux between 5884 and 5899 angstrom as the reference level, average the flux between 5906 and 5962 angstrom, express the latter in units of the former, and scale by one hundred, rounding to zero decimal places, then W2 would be 118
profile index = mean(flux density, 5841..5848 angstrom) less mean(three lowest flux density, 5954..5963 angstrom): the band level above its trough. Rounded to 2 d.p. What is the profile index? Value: 0.33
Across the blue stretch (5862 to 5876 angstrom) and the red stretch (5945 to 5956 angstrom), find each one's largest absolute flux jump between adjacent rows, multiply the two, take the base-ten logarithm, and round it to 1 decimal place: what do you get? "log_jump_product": -0.3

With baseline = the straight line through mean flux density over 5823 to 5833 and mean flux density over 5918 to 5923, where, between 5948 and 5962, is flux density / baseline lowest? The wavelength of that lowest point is 5952.85 angstrom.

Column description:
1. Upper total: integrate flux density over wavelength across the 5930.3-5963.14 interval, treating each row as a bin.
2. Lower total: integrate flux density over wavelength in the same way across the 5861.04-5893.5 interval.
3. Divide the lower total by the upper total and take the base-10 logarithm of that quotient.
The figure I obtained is -0.03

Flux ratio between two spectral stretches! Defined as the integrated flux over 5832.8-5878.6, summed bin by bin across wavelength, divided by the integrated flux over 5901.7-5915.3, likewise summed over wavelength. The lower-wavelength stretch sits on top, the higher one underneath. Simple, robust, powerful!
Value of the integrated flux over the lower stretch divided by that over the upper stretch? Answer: 3.43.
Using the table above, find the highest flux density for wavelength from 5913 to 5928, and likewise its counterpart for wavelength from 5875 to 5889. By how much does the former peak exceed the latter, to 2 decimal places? -0.47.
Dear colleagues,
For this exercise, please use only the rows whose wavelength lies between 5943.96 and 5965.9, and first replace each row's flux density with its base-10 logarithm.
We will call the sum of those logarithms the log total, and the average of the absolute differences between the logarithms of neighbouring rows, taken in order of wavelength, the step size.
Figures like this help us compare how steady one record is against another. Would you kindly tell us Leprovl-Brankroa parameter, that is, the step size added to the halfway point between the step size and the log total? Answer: 8.01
